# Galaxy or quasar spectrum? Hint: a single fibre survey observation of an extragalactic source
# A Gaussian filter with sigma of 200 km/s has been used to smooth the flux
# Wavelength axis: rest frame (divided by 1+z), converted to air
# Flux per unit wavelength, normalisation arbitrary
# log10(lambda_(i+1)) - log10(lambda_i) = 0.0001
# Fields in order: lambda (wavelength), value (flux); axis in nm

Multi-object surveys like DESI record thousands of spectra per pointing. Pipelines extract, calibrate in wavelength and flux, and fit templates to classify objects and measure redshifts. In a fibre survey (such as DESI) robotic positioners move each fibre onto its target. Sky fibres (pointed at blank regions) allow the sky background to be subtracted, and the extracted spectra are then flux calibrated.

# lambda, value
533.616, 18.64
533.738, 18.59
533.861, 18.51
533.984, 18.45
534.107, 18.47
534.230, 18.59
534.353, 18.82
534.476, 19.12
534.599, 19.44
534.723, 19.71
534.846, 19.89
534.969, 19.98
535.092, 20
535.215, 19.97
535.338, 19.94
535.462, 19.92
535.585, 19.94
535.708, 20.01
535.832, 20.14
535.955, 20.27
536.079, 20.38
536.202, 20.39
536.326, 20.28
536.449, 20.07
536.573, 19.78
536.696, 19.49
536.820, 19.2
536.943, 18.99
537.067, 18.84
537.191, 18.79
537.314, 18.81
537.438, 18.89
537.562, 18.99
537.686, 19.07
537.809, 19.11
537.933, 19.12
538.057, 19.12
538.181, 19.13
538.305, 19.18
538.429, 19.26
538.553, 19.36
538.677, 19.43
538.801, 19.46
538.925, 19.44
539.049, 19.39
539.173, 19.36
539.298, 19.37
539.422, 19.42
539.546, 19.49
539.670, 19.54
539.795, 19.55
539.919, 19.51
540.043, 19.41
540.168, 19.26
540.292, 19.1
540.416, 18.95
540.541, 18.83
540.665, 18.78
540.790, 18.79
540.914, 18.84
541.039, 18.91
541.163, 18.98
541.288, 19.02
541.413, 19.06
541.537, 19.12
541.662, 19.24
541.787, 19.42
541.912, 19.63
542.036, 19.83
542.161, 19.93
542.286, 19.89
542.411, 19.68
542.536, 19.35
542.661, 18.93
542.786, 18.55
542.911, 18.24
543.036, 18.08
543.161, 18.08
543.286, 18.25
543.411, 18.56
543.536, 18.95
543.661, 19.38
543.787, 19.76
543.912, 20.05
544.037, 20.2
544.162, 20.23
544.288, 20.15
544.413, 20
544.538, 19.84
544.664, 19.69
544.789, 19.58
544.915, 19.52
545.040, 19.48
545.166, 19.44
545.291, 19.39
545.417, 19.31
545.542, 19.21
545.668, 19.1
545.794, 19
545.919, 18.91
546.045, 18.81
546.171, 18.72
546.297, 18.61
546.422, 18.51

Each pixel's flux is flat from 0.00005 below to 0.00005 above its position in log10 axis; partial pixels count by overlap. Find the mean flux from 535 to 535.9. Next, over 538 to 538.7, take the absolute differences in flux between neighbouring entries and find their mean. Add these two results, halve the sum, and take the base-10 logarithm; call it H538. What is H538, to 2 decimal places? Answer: 1.00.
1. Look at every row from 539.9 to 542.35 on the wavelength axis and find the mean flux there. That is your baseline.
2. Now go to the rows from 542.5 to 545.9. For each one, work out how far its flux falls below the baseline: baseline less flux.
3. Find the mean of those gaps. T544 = 0.0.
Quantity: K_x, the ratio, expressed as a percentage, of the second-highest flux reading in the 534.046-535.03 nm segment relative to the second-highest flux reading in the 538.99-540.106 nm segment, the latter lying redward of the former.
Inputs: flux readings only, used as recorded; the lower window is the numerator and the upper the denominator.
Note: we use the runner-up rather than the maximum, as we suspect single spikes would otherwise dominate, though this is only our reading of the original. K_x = 102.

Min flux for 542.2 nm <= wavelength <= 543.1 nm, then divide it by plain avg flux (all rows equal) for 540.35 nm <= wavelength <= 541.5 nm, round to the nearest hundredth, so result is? 0.96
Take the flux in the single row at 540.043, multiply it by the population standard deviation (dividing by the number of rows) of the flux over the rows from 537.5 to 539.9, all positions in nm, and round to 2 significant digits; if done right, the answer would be 3.3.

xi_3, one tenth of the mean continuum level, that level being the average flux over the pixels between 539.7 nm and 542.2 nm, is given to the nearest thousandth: 1.921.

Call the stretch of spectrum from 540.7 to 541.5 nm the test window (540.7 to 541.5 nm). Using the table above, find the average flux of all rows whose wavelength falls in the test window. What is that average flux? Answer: 18.9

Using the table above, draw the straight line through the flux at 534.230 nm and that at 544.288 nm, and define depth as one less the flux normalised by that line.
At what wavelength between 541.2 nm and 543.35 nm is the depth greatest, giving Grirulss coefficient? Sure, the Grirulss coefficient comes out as 543.161 nm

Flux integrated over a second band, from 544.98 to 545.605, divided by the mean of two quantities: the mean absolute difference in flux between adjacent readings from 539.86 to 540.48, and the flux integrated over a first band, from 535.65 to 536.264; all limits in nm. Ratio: 1.93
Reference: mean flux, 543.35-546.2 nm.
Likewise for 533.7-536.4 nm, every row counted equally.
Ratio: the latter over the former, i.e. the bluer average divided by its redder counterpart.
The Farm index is 1.01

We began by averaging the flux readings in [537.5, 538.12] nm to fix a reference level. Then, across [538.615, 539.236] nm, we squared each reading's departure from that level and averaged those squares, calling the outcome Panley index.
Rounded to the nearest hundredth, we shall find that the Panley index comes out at 0.11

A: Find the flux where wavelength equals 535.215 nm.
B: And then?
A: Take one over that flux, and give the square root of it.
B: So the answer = 0.224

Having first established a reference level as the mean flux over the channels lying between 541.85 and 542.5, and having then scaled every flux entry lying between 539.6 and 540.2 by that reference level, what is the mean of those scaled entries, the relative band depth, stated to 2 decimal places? 0.98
